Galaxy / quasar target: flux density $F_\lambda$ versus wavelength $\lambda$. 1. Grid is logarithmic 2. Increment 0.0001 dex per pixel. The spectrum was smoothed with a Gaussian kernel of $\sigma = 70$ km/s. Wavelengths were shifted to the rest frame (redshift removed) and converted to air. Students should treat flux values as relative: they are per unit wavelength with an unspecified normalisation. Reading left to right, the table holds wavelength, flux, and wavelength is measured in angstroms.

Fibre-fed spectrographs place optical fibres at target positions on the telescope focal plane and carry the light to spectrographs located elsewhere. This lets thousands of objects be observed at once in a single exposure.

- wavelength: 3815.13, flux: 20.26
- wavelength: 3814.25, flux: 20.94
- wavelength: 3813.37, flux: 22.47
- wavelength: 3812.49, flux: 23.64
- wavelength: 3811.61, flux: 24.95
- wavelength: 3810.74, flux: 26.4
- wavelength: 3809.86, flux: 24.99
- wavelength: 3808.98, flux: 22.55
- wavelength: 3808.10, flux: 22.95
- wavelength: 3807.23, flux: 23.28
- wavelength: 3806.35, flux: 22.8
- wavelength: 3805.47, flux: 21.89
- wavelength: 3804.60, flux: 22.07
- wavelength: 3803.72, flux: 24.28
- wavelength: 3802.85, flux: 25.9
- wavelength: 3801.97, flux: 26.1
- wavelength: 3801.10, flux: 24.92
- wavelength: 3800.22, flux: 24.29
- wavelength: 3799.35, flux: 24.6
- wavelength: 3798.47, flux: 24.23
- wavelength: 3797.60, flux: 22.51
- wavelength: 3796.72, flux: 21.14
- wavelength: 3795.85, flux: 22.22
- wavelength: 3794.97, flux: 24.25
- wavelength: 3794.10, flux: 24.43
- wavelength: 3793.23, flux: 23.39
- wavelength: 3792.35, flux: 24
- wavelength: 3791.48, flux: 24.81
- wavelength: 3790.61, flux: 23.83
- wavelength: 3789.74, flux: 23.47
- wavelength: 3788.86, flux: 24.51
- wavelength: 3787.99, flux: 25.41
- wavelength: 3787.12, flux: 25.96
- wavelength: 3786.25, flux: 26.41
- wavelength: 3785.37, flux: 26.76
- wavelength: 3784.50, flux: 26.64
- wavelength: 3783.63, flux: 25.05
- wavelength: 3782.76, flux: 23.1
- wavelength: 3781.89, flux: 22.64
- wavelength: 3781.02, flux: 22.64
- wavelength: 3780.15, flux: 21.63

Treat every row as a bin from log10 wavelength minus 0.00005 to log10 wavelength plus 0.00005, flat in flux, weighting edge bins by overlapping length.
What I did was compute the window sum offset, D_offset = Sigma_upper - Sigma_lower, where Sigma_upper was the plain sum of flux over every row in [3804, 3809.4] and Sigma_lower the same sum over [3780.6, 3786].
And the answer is -11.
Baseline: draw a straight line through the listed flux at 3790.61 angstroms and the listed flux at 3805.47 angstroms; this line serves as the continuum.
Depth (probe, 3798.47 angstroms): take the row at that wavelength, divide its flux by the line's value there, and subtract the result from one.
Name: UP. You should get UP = -0.063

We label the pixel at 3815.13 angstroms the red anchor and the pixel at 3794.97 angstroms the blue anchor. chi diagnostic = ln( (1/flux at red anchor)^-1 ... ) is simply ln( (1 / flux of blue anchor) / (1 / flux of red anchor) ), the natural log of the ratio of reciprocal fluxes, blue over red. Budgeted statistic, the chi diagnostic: -0.18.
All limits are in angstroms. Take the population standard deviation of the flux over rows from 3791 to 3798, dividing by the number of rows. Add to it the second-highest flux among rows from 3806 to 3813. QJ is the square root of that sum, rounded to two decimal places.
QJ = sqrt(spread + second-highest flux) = 5.12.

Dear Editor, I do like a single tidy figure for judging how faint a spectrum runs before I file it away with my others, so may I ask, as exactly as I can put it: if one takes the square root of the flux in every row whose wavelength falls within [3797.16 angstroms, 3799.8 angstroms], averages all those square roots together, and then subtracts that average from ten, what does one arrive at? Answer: 5.12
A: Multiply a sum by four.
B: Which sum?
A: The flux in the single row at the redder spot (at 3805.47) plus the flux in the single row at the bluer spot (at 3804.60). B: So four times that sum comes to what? 176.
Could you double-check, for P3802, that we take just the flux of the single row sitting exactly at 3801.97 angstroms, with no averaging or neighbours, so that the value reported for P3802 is 26.1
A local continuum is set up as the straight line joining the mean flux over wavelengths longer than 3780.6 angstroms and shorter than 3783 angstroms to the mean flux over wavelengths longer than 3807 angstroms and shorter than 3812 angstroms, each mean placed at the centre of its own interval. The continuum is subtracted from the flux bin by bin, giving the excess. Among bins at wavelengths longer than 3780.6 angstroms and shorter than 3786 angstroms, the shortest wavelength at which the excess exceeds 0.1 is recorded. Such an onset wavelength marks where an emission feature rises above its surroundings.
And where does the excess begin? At 3782.76 angstroms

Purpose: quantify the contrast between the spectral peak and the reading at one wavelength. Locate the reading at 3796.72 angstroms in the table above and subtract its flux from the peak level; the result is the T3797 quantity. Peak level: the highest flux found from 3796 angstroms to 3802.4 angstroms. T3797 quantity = 5.0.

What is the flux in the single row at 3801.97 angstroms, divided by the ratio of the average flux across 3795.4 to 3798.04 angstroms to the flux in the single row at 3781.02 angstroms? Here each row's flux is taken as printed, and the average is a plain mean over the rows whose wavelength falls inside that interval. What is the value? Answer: 26.9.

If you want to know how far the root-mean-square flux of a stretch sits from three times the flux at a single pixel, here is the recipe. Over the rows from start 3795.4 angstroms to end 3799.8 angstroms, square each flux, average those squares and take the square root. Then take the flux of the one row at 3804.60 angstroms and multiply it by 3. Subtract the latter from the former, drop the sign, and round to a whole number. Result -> 43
